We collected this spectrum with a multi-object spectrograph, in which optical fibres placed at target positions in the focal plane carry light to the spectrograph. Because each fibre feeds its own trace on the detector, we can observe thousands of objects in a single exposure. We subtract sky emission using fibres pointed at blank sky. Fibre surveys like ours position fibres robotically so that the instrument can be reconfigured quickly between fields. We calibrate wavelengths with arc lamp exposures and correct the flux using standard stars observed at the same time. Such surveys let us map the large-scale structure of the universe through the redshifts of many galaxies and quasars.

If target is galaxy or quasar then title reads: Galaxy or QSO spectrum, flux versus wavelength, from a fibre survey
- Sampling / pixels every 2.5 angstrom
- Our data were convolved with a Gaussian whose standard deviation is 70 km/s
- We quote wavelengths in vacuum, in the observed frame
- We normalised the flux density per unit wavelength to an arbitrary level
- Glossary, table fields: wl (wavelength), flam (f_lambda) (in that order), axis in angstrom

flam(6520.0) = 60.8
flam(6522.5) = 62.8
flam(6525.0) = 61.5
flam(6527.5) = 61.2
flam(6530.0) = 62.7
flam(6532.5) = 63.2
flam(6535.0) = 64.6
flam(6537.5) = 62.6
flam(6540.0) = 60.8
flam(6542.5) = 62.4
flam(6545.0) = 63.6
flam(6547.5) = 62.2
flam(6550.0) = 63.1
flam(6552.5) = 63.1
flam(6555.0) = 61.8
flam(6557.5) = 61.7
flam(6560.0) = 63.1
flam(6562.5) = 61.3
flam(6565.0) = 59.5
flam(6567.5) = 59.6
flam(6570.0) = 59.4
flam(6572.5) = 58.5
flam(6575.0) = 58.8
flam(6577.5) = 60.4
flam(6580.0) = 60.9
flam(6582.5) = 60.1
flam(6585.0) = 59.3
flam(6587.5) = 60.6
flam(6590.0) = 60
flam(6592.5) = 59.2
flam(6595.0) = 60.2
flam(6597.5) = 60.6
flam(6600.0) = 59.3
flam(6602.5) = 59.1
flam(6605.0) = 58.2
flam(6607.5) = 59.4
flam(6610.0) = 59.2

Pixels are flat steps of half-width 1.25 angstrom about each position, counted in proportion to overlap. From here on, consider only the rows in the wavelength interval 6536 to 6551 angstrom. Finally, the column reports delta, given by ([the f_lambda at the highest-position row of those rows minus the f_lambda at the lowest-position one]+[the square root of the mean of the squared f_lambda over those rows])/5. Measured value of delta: 12.6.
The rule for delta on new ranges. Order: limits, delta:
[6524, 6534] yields 12.8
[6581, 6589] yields 12.1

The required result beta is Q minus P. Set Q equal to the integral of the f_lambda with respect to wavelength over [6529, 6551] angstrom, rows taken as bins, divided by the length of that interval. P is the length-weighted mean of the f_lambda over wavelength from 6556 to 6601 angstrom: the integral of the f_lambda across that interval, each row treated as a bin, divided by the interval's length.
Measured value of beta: 2.6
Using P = 60.2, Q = 62.8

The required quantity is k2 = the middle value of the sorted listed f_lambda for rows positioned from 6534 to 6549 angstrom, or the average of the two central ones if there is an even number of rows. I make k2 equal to 62.5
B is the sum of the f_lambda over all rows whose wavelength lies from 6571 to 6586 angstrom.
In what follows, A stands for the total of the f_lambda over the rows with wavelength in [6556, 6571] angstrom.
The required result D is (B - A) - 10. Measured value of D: -17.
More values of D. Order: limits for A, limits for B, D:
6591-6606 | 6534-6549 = 10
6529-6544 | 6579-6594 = -26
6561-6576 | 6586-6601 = -7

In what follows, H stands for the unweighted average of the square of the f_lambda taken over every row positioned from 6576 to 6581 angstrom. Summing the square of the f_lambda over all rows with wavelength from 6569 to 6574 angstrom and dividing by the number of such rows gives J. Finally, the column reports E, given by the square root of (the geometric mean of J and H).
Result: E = 59.8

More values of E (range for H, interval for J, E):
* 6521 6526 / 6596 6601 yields 61.0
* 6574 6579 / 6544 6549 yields 61.2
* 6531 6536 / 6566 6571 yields 61.7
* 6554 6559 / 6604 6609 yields 60.3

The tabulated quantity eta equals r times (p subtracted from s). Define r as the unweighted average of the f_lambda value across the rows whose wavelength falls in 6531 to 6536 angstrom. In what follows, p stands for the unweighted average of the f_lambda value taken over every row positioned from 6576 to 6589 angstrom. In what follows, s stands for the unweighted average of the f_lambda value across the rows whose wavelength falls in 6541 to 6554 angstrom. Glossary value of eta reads 167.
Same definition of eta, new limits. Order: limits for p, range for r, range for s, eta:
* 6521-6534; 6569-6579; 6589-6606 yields -164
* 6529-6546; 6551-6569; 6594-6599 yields -150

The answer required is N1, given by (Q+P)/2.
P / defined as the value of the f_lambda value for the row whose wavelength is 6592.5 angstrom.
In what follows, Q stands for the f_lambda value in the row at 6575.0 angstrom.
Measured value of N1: 59.0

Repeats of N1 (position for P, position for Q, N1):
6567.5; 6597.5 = 60.1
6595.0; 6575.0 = 59.5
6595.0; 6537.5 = 61.4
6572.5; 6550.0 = 60.8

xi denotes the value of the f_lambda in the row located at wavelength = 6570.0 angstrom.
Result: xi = 59.4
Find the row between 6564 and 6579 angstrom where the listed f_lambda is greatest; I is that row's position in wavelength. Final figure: 6577.5 angstrom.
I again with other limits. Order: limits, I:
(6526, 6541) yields 6535.0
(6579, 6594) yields 6580.0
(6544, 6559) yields 6545.0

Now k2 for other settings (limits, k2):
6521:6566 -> 62.5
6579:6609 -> 59.7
